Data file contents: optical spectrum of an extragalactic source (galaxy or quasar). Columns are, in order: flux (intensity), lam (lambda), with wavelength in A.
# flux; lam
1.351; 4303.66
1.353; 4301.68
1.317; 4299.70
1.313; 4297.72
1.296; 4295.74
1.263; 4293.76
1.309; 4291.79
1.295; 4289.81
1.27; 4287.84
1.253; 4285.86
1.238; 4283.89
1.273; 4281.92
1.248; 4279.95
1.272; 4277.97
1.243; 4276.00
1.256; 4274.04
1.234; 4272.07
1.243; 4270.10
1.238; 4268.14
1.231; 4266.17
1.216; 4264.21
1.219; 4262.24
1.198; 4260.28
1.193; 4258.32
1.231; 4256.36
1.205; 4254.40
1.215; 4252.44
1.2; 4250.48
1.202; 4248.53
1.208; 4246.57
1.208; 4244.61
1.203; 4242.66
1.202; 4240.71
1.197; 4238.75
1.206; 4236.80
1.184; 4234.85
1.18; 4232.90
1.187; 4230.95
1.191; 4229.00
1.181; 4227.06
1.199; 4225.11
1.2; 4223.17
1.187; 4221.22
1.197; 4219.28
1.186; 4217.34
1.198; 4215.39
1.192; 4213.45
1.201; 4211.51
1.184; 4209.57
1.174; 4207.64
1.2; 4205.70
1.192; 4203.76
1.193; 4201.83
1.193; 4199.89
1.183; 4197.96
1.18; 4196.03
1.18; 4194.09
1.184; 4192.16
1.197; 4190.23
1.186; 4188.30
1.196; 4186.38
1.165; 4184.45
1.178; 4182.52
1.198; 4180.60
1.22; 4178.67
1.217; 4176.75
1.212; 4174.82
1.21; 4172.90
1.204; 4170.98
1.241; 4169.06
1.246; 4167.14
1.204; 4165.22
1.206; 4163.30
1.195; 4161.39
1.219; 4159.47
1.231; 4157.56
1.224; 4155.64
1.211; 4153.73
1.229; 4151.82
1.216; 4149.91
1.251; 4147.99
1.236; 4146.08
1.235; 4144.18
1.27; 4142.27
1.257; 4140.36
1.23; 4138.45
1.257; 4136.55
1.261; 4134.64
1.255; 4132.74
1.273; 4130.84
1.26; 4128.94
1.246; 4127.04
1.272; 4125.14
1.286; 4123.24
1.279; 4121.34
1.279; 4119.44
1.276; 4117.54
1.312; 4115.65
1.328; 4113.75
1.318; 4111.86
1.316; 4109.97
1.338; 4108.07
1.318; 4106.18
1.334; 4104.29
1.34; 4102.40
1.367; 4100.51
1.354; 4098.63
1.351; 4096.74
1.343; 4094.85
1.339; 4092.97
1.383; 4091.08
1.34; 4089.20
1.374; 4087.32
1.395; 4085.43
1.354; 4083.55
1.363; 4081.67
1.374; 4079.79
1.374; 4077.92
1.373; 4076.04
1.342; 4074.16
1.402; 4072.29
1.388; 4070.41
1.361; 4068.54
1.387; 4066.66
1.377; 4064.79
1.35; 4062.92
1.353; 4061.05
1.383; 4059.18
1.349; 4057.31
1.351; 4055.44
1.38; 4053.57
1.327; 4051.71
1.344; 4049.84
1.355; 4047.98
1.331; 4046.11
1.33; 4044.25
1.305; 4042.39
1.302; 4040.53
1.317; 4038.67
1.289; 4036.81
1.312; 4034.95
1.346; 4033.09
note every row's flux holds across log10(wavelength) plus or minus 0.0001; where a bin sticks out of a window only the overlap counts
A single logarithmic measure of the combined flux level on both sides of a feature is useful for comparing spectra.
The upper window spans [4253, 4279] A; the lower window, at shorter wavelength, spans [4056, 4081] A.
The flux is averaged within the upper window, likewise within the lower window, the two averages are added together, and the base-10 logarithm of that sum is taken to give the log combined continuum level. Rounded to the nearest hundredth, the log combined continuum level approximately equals 0.41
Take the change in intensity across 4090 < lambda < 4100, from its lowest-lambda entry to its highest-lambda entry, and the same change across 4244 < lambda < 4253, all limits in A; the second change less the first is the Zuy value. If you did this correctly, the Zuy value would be 0.036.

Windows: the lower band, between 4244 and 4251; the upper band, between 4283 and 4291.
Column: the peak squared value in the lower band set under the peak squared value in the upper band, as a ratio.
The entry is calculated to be 1.15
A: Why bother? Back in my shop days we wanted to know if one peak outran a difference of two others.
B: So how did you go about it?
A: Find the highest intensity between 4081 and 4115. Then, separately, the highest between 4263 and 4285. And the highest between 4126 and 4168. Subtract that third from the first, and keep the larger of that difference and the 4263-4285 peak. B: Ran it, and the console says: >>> 1.27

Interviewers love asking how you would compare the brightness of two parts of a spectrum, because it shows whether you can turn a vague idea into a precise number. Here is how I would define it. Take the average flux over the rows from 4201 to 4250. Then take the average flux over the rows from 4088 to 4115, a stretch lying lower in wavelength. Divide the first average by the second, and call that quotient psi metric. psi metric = 0.89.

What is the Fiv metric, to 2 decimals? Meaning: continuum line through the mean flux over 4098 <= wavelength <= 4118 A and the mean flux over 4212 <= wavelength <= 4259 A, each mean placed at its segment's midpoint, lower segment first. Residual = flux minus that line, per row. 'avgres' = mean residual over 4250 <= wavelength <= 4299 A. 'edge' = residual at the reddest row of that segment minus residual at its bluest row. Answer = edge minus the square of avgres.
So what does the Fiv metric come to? 0.15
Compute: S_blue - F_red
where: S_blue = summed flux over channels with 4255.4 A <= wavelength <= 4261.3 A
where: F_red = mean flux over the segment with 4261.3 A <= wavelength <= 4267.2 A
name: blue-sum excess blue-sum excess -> 2.40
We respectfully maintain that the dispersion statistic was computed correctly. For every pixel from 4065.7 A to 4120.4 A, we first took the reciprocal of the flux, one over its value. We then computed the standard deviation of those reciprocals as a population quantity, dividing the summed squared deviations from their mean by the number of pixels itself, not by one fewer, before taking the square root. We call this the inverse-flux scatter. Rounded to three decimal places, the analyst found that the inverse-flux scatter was 0.017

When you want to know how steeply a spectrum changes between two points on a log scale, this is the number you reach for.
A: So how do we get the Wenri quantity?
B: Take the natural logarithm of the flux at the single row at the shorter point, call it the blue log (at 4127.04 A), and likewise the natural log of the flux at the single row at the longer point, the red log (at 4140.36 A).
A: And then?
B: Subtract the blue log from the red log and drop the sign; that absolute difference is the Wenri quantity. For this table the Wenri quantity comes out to 0.01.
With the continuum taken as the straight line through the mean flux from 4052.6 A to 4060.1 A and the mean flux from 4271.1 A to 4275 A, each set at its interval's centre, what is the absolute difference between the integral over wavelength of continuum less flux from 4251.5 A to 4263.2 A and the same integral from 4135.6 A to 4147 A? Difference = 0.30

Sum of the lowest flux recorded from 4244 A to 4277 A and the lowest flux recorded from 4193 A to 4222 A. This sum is 2.37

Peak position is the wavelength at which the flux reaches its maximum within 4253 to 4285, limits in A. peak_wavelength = 4281.92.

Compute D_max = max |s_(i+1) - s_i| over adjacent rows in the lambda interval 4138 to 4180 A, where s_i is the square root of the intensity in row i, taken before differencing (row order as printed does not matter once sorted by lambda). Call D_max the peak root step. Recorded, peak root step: 0.019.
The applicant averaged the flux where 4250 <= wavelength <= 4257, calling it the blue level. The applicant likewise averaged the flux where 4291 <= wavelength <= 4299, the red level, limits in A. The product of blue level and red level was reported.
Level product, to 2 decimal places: 1.57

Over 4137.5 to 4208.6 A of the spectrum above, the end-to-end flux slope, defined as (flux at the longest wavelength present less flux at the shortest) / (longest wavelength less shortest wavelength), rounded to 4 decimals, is -0.0008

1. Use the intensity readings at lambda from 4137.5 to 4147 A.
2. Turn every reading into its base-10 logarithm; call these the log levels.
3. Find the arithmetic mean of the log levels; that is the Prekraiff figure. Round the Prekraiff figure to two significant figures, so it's 0.095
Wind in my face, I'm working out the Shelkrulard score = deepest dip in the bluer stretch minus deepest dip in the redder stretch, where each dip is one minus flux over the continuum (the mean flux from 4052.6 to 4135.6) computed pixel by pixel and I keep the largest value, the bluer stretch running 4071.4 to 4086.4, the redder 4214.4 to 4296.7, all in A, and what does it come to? -0.12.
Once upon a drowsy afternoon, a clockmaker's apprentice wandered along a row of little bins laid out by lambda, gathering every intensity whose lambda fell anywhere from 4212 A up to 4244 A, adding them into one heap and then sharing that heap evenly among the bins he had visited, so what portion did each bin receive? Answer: 1.19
